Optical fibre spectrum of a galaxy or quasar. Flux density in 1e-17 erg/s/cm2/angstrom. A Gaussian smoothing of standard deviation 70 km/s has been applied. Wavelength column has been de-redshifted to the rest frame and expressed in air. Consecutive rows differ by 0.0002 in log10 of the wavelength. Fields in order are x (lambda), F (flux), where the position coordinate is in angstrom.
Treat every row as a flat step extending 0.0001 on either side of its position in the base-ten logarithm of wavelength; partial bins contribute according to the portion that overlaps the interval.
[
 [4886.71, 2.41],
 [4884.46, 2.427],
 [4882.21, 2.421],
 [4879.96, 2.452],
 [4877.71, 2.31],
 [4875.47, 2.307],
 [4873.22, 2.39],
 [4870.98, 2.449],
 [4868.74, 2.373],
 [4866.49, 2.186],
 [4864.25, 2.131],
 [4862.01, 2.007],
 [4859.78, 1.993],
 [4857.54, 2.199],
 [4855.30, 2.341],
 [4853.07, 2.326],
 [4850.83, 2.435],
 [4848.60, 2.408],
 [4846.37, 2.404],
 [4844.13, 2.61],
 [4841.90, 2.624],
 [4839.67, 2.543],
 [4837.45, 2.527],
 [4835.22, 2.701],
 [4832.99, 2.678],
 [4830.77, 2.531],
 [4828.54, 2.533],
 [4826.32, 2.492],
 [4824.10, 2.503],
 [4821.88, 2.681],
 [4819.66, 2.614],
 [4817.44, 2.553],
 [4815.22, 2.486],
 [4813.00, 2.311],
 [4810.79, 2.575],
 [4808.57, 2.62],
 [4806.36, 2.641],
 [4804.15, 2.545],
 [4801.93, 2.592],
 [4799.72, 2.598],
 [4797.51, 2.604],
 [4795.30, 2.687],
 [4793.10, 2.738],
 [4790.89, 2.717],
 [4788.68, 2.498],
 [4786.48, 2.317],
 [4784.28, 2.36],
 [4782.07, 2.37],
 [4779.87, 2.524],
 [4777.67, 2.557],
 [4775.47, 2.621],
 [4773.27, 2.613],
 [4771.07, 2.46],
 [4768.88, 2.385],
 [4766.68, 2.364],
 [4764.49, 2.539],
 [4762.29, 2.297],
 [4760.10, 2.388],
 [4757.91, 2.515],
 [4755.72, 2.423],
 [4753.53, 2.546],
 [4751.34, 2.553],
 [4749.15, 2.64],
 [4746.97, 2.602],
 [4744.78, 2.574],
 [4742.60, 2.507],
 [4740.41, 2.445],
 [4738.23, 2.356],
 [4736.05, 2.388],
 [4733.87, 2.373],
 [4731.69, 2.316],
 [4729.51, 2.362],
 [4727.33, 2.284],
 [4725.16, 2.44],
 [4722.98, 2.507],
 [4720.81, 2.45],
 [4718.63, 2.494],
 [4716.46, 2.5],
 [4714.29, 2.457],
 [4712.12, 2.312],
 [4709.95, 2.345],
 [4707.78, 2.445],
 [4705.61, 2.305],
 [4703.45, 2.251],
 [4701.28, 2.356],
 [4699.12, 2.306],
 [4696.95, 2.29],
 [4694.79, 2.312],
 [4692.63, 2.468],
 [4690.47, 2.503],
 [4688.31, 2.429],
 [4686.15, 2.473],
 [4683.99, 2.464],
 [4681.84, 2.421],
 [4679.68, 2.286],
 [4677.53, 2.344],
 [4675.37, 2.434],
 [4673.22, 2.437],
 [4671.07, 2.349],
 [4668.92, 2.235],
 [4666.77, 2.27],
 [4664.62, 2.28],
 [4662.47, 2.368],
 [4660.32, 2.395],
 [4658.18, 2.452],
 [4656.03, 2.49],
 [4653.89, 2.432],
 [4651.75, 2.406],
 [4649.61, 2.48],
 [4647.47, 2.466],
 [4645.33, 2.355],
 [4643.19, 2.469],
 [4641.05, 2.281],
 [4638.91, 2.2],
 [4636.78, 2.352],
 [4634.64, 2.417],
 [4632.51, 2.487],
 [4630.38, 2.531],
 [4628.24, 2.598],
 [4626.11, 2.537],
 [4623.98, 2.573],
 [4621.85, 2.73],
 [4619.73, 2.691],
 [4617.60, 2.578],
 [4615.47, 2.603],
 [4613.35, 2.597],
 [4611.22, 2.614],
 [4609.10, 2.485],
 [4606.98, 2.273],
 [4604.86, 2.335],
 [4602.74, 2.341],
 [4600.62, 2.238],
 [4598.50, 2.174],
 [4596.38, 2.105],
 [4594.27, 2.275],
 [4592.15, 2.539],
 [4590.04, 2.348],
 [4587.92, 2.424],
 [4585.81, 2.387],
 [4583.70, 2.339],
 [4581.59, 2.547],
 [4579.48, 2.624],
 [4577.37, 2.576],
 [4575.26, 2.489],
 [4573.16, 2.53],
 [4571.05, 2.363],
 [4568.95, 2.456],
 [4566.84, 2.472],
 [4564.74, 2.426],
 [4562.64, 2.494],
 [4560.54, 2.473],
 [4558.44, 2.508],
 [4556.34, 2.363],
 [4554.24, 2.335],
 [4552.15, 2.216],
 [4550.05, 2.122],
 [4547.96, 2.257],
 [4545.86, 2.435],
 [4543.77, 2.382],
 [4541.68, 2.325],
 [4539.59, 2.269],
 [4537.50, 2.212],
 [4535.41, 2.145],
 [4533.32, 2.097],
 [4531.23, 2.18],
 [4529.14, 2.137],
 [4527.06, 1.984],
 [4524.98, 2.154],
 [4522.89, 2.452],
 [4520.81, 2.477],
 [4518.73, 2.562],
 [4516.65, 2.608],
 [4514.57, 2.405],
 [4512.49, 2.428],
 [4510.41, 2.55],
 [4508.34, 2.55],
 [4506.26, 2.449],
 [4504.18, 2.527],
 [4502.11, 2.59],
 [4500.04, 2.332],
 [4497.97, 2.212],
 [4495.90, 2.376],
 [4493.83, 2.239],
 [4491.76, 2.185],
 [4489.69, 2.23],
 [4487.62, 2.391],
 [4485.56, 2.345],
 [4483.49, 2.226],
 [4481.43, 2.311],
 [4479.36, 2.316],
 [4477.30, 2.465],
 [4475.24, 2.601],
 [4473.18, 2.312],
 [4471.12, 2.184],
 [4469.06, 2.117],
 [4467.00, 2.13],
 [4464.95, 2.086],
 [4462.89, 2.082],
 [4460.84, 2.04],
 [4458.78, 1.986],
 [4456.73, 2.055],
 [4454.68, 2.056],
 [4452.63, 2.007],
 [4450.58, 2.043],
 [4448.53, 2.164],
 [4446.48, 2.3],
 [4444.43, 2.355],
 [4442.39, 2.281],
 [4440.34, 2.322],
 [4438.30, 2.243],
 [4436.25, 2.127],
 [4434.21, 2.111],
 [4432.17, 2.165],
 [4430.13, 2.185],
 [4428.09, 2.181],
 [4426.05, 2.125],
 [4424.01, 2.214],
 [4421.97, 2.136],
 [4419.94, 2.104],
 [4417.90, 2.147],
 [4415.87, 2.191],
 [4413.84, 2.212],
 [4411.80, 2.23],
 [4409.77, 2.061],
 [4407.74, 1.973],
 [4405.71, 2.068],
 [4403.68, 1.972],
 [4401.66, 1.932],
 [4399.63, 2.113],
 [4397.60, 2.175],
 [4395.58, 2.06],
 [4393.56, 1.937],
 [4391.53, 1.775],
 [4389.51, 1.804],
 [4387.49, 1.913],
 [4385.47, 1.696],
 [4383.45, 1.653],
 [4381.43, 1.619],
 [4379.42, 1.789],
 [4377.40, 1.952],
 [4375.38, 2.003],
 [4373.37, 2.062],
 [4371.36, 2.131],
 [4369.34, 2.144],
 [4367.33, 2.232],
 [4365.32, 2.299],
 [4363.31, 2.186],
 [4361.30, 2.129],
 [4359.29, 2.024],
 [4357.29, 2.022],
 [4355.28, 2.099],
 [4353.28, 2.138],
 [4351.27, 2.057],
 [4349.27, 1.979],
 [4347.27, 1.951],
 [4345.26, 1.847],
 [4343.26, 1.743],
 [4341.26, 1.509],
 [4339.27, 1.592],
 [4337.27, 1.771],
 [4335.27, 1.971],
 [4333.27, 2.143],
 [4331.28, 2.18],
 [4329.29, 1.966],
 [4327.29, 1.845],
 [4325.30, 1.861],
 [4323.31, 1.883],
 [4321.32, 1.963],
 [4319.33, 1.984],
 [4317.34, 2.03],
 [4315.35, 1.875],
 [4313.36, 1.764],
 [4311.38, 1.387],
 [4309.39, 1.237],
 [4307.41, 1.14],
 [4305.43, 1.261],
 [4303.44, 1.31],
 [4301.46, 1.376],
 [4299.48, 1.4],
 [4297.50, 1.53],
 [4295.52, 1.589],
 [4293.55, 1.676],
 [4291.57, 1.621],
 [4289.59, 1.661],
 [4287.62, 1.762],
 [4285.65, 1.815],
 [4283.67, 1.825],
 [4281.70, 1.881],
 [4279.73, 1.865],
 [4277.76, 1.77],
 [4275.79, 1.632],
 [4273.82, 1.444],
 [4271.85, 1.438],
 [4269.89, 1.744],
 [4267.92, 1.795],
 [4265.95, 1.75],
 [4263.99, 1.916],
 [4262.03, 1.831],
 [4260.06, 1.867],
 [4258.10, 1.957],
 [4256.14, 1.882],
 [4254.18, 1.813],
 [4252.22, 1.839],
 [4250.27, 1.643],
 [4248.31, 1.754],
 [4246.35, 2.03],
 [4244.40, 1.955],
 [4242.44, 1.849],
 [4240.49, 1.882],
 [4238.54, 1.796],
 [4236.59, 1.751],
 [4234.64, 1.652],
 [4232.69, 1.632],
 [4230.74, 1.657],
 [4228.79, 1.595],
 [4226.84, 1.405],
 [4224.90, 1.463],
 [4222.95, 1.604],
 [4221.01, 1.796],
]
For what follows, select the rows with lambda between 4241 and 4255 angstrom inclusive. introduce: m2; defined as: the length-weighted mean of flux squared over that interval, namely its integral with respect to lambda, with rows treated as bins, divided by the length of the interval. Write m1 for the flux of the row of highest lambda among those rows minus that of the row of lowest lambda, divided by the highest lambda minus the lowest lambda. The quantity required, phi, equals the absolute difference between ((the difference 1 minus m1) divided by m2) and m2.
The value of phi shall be 3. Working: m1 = -0.003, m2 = 3.4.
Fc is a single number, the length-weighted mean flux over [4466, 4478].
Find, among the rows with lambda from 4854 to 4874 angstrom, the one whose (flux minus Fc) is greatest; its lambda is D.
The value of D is 4870.98 angstrom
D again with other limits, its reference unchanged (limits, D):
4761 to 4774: 4773.27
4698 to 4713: 4707.78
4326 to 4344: 4331.28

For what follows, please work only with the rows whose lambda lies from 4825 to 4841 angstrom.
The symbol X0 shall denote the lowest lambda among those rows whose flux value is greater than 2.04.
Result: 4826.32 angstrom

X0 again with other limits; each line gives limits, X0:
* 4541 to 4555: 4541.68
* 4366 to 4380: 4367.33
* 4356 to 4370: 4361.30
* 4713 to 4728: 4714.29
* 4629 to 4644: 4630.38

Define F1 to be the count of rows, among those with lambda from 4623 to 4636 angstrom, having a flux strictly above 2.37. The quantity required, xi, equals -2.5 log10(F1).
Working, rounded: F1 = 6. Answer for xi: -1.95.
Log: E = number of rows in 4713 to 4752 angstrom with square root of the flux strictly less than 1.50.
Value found 0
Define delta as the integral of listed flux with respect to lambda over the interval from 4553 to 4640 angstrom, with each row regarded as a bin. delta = 213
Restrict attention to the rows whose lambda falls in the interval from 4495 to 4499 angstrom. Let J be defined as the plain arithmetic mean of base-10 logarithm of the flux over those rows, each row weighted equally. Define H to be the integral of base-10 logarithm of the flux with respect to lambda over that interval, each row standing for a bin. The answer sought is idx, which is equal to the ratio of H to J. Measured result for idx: 4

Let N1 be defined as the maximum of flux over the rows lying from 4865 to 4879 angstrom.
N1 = 2.449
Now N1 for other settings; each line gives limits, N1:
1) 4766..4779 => 2.621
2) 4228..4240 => 1.796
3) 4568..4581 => 2.624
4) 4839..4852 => 2.624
